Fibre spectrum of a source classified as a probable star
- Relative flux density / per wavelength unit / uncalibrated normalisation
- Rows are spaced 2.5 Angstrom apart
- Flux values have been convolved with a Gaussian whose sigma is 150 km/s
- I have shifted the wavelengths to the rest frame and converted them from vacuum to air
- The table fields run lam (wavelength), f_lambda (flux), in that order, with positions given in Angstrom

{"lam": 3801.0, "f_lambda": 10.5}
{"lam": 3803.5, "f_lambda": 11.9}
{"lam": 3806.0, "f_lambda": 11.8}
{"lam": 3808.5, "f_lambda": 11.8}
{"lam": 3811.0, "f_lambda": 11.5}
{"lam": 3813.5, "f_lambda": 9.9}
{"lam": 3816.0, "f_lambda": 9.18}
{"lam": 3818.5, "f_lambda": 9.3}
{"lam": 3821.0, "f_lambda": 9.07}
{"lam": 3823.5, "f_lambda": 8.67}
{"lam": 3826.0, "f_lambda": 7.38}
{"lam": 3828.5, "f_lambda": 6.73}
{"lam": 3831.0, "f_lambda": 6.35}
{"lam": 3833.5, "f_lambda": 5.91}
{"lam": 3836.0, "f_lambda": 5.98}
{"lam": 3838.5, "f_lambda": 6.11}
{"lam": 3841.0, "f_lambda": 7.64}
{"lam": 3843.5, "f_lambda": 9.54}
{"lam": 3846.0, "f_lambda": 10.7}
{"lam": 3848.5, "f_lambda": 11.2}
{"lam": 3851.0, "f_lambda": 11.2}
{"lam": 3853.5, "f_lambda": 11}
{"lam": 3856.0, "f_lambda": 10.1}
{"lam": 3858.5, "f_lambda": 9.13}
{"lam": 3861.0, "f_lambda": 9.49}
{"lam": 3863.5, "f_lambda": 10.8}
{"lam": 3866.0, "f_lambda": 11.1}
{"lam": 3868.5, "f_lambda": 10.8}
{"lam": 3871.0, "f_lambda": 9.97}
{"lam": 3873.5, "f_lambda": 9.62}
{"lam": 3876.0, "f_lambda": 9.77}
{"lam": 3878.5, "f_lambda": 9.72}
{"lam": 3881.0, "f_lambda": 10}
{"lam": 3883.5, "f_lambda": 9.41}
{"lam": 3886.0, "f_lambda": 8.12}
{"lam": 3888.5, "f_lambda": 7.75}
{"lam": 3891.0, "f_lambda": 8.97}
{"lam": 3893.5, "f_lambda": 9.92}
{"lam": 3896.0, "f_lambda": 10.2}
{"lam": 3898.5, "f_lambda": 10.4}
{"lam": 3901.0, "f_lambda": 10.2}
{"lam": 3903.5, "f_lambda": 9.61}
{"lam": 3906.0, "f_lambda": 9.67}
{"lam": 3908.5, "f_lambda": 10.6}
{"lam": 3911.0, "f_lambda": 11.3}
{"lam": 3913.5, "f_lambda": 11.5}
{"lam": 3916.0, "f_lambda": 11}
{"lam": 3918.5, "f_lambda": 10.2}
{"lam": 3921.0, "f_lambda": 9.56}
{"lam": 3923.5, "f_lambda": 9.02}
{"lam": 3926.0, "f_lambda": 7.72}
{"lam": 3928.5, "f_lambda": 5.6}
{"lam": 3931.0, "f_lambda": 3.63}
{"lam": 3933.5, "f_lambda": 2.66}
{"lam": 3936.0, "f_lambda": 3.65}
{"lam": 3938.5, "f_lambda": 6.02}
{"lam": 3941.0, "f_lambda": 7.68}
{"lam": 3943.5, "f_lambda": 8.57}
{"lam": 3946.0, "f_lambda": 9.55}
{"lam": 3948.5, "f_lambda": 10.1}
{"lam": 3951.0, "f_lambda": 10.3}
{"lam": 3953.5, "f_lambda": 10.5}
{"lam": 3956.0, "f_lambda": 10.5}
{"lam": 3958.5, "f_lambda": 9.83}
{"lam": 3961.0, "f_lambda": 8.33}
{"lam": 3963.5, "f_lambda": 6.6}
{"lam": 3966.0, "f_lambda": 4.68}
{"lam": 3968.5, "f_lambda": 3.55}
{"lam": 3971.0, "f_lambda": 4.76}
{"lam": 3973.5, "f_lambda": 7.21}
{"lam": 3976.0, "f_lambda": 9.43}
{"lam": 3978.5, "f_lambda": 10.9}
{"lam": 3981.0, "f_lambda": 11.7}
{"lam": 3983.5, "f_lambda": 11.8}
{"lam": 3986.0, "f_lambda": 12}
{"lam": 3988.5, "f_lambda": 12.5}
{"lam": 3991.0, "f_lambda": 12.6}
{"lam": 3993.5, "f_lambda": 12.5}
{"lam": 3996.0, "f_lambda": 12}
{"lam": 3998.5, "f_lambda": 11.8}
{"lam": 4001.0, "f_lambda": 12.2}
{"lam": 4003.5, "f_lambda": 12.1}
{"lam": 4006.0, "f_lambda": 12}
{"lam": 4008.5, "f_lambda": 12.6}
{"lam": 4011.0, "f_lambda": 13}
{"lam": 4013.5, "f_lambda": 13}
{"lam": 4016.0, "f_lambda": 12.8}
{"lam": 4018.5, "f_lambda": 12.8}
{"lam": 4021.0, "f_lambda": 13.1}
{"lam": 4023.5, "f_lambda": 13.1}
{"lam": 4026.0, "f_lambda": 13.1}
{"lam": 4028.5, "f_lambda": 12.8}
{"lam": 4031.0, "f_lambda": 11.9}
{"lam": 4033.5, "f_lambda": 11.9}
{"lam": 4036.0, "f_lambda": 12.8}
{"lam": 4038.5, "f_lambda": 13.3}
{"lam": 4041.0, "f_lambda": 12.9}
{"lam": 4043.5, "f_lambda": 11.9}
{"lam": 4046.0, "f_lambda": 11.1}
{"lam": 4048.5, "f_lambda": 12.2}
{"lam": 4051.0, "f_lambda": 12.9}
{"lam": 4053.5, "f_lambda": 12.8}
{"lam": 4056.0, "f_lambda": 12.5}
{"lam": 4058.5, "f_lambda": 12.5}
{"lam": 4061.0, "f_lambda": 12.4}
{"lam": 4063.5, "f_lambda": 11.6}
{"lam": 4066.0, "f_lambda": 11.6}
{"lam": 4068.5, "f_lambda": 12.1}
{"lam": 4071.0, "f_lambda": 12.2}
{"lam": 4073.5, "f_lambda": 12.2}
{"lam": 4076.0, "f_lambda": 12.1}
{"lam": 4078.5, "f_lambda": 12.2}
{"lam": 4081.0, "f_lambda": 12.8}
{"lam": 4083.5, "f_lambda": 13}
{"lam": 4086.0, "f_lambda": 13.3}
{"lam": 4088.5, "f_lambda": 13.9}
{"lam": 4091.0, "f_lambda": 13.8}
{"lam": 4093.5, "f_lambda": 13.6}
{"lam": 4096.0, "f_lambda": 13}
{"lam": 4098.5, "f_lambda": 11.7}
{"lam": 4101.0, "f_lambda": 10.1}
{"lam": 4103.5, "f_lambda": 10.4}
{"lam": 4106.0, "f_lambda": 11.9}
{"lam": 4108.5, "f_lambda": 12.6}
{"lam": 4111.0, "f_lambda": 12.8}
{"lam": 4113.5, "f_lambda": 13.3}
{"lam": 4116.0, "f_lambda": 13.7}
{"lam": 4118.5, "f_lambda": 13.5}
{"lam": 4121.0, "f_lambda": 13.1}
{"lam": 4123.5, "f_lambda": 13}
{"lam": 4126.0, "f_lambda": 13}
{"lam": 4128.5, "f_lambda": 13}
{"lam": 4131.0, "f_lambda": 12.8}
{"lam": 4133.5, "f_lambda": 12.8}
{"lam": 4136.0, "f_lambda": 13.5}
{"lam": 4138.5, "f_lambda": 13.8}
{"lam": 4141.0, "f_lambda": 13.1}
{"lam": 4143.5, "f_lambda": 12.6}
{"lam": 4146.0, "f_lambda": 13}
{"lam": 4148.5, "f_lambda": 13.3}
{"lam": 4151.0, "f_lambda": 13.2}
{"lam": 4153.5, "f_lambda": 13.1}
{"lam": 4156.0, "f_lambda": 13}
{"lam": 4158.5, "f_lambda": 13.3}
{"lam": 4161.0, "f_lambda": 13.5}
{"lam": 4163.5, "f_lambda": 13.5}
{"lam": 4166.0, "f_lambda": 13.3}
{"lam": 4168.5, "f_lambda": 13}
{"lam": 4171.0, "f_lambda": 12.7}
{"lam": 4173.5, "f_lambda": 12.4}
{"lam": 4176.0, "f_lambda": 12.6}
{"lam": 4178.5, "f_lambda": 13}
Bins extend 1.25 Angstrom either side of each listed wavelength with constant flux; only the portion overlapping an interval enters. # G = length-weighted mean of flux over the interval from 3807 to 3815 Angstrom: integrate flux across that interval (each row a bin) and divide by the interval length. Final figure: 11.0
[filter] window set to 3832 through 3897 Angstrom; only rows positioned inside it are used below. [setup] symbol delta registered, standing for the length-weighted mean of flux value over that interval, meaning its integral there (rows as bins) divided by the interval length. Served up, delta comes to 9.4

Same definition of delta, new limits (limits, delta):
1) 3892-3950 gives 8.6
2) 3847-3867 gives 10.5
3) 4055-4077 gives 12.1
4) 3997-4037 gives 12.6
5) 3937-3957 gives 9.1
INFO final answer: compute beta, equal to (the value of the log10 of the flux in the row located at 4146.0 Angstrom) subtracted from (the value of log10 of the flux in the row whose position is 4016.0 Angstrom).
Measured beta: -0.01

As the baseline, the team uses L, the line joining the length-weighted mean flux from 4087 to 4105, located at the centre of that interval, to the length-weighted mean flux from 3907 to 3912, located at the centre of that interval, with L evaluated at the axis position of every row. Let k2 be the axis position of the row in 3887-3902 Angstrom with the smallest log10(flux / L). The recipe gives 3888.5 Angstrom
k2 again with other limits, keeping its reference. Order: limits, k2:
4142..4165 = 4143.5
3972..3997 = 3973.5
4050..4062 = 4061.0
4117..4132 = 4131.0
